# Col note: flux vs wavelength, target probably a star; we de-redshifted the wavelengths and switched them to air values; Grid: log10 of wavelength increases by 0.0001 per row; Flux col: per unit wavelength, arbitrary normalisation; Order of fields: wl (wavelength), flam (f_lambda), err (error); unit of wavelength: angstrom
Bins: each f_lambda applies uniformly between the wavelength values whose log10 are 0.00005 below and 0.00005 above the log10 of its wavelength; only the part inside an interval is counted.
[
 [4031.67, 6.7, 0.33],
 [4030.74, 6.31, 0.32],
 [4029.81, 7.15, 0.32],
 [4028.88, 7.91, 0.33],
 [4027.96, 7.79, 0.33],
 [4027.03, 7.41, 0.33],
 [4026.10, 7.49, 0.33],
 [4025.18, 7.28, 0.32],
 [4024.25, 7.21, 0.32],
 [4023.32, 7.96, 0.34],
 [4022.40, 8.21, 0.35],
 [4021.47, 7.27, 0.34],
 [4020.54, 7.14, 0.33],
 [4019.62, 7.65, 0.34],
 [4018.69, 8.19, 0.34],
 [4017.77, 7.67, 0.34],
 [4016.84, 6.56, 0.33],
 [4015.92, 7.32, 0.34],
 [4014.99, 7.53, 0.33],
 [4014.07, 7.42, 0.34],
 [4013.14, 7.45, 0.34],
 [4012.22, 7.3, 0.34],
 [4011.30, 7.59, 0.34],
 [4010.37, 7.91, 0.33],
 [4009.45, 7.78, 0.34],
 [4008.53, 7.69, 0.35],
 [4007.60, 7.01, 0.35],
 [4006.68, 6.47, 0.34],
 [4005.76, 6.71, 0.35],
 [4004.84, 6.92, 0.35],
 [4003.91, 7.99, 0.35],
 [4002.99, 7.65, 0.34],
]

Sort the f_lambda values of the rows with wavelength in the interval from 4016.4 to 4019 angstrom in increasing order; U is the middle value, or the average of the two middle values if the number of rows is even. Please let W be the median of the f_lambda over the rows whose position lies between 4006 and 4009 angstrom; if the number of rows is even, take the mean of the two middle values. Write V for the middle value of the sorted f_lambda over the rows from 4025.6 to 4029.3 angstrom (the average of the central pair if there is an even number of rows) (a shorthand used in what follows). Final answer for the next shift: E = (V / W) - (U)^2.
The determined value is -57.7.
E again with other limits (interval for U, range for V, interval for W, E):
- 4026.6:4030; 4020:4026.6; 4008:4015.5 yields -56.8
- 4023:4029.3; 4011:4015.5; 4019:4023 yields -55.1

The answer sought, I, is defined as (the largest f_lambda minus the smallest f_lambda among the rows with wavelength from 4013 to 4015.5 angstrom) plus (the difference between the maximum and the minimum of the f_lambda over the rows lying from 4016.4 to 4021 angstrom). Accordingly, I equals 1.7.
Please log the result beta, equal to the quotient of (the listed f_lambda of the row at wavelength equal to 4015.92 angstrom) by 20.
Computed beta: 0.366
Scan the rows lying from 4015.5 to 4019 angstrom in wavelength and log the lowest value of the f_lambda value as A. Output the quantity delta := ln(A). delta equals 1.88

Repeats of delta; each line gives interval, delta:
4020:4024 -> 1.97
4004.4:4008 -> 1.87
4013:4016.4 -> 1.99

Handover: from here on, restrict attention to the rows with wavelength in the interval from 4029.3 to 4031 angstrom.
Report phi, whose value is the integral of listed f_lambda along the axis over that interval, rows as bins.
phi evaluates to 11.6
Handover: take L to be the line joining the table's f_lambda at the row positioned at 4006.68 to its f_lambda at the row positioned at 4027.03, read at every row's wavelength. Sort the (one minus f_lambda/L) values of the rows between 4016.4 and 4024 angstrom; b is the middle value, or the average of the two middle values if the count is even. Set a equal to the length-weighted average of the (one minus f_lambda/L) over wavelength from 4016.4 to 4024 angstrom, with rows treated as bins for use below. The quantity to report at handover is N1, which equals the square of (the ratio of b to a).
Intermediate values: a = -0.07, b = -0.09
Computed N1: 1.81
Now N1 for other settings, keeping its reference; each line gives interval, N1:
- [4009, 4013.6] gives 0.96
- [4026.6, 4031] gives 0.00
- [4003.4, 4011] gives 1.03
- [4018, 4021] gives 0.93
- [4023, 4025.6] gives 0.06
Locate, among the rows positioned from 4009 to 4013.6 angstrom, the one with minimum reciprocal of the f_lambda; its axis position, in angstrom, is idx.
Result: 4010.37 angstrom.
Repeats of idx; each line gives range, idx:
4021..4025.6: 4022.40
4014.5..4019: 4018.69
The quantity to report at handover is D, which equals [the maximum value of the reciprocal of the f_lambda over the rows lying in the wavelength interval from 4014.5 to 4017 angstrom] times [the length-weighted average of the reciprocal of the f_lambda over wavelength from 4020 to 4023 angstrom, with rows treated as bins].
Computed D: 0.0203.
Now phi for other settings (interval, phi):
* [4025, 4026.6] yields 11.9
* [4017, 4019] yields 15.4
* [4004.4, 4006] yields 10.9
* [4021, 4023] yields 15.5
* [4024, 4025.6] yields 11.6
